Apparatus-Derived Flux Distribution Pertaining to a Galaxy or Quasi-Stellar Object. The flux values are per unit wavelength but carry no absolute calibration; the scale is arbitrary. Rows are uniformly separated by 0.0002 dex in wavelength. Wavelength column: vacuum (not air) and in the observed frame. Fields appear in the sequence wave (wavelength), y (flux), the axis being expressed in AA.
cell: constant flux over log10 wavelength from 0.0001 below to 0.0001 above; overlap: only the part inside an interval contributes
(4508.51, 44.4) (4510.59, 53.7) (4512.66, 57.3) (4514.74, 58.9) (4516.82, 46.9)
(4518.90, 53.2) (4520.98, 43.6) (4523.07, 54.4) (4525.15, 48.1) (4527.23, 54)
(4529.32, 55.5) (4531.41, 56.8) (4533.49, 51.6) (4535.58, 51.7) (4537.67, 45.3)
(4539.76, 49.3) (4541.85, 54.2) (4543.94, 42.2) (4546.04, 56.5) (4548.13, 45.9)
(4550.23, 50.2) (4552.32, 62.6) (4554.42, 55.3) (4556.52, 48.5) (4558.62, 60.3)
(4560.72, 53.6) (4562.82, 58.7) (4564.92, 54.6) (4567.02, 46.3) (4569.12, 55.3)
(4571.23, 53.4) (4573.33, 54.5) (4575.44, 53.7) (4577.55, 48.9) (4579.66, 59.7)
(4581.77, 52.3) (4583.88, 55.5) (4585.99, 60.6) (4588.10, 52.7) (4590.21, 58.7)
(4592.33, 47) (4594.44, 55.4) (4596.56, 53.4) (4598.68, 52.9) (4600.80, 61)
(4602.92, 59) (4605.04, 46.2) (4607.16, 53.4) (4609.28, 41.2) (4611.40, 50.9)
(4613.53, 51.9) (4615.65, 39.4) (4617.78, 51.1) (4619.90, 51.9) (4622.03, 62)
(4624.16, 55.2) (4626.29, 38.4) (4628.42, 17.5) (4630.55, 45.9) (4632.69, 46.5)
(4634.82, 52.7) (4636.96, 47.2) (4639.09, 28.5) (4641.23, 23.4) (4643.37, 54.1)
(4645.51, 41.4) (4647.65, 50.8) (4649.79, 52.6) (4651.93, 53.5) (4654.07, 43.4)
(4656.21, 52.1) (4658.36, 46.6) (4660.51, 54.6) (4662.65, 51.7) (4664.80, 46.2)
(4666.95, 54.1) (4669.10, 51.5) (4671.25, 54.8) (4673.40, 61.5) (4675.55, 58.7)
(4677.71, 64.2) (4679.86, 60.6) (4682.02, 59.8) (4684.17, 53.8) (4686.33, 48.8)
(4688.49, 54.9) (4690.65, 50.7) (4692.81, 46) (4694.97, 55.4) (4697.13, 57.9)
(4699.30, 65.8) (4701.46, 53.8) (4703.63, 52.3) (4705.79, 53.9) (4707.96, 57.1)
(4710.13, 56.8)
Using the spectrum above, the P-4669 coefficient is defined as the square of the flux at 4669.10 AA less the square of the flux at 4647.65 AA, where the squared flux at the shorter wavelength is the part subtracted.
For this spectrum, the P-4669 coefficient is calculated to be 72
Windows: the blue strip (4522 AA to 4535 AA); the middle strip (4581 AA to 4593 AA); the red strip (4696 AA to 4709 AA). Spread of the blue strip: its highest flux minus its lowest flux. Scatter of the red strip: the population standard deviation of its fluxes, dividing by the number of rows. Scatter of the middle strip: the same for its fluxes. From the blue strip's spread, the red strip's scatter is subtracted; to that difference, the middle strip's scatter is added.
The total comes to 9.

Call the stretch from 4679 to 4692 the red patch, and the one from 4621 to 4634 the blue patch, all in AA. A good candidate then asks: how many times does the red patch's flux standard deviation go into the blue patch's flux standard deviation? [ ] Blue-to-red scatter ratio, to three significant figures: 3.26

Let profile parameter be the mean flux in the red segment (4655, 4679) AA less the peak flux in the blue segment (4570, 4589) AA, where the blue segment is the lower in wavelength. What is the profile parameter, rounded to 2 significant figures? -6.4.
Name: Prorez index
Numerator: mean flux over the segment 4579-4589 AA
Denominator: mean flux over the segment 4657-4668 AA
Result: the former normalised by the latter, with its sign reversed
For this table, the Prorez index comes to -1.11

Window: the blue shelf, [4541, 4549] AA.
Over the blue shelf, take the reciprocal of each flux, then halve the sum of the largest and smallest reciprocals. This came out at 0.0207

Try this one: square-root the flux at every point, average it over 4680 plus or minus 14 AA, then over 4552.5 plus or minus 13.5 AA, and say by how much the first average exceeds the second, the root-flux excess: 0.1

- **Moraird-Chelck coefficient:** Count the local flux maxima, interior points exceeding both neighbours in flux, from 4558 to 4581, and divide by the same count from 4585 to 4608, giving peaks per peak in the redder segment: 1.00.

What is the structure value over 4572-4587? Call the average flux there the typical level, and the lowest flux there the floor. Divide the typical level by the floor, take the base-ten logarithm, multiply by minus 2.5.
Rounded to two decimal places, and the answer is -0.13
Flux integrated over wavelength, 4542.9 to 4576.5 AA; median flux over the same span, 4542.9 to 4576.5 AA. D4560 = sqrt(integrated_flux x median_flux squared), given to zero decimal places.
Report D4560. 2288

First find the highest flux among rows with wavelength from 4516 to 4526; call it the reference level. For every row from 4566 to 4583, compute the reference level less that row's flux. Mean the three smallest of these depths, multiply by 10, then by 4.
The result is -84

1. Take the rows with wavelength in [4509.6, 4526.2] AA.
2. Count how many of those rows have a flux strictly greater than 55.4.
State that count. 2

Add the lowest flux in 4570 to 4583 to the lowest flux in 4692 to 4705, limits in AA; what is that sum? 95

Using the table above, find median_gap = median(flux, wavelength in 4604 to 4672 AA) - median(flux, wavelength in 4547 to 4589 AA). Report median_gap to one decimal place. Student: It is -3.1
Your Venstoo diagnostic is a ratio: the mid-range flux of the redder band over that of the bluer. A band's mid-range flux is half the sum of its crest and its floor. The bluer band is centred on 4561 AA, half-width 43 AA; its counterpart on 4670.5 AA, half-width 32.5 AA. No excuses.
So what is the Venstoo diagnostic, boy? 0.85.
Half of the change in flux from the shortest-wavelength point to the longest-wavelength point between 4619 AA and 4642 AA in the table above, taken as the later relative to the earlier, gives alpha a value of -14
